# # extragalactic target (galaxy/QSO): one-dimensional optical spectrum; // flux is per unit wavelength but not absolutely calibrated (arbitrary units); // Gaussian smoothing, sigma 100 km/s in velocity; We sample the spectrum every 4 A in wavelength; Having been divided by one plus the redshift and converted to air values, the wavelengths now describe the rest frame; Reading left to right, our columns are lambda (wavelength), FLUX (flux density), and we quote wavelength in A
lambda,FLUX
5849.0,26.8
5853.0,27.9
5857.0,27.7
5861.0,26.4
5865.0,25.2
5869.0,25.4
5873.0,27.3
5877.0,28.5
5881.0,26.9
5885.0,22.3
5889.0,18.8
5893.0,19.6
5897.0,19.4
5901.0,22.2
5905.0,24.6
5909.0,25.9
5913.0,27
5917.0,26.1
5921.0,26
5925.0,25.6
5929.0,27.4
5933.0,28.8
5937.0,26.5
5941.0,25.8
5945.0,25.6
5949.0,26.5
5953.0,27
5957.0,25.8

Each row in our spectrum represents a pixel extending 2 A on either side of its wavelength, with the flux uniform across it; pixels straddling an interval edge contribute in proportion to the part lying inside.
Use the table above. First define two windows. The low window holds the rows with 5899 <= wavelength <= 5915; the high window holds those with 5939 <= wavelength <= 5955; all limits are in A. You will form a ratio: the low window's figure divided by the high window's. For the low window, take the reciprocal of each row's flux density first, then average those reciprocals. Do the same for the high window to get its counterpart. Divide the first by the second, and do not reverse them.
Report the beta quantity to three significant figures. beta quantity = 1.06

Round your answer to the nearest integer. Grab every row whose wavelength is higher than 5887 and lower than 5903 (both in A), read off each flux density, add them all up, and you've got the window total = 80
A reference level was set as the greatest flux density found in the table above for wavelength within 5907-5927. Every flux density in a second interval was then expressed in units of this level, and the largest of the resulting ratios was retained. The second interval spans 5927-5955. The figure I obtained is 1.07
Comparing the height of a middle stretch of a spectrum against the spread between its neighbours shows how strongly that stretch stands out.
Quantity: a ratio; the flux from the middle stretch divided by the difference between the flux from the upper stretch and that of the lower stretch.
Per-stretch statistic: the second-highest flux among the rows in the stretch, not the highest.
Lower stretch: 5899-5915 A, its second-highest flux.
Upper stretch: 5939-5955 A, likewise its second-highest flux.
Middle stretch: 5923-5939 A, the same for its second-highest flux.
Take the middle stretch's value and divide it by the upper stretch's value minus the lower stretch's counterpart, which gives 46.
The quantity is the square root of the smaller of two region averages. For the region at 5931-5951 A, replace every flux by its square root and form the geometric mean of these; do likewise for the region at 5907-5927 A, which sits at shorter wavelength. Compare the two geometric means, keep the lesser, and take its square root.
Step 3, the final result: 2.26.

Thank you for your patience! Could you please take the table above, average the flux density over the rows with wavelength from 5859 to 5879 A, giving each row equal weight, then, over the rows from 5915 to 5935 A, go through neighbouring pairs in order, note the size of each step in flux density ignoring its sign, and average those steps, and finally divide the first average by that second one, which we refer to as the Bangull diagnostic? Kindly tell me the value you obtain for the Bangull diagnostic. 29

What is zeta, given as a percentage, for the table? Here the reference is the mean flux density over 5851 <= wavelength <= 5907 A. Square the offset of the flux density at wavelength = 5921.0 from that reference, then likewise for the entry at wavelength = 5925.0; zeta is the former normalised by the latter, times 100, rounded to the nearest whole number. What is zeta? 181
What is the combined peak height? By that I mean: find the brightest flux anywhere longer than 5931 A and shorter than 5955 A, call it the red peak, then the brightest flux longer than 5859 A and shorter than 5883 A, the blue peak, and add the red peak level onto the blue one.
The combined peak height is 57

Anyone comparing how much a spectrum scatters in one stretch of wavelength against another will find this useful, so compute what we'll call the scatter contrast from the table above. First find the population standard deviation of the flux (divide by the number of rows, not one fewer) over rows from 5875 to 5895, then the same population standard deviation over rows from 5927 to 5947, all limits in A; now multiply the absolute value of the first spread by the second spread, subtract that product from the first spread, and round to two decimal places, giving -0.67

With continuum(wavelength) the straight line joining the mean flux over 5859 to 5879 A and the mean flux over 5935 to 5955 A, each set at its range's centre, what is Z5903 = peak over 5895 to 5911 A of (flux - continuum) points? -1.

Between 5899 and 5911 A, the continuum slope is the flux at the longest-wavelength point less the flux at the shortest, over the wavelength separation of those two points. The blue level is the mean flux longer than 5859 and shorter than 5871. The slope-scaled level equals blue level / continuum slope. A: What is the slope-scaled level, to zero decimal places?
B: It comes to 55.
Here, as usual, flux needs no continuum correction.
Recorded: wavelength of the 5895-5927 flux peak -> 5913.0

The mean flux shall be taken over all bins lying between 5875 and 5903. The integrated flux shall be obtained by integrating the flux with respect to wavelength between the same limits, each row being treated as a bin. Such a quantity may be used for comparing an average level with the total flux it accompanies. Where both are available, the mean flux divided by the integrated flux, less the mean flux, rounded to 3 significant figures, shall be -22.5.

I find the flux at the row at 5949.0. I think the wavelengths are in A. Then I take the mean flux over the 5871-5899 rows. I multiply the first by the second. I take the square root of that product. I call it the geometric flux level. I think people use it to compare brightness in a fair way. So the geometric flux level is 24.8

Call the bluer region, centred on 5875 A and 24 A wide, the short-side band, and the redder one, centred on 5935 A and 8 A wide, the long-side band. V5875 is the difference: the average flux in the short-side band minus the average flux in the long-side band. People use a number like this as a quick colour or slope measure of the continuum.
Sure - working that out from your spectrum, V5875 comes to -1.7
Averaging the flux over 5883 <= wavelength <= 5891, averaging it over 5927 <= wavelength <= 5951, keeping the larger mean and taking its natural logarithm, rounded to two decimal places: 3.29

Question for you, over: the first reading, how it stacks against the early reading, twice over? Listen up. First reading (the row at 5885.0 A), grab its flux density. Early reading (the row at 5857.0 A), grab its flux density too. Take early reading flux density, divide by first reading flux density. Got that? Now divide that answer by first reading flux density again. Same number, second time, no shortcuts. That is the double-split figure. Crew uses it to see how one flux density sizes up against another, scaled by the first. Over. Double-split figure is 0.056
